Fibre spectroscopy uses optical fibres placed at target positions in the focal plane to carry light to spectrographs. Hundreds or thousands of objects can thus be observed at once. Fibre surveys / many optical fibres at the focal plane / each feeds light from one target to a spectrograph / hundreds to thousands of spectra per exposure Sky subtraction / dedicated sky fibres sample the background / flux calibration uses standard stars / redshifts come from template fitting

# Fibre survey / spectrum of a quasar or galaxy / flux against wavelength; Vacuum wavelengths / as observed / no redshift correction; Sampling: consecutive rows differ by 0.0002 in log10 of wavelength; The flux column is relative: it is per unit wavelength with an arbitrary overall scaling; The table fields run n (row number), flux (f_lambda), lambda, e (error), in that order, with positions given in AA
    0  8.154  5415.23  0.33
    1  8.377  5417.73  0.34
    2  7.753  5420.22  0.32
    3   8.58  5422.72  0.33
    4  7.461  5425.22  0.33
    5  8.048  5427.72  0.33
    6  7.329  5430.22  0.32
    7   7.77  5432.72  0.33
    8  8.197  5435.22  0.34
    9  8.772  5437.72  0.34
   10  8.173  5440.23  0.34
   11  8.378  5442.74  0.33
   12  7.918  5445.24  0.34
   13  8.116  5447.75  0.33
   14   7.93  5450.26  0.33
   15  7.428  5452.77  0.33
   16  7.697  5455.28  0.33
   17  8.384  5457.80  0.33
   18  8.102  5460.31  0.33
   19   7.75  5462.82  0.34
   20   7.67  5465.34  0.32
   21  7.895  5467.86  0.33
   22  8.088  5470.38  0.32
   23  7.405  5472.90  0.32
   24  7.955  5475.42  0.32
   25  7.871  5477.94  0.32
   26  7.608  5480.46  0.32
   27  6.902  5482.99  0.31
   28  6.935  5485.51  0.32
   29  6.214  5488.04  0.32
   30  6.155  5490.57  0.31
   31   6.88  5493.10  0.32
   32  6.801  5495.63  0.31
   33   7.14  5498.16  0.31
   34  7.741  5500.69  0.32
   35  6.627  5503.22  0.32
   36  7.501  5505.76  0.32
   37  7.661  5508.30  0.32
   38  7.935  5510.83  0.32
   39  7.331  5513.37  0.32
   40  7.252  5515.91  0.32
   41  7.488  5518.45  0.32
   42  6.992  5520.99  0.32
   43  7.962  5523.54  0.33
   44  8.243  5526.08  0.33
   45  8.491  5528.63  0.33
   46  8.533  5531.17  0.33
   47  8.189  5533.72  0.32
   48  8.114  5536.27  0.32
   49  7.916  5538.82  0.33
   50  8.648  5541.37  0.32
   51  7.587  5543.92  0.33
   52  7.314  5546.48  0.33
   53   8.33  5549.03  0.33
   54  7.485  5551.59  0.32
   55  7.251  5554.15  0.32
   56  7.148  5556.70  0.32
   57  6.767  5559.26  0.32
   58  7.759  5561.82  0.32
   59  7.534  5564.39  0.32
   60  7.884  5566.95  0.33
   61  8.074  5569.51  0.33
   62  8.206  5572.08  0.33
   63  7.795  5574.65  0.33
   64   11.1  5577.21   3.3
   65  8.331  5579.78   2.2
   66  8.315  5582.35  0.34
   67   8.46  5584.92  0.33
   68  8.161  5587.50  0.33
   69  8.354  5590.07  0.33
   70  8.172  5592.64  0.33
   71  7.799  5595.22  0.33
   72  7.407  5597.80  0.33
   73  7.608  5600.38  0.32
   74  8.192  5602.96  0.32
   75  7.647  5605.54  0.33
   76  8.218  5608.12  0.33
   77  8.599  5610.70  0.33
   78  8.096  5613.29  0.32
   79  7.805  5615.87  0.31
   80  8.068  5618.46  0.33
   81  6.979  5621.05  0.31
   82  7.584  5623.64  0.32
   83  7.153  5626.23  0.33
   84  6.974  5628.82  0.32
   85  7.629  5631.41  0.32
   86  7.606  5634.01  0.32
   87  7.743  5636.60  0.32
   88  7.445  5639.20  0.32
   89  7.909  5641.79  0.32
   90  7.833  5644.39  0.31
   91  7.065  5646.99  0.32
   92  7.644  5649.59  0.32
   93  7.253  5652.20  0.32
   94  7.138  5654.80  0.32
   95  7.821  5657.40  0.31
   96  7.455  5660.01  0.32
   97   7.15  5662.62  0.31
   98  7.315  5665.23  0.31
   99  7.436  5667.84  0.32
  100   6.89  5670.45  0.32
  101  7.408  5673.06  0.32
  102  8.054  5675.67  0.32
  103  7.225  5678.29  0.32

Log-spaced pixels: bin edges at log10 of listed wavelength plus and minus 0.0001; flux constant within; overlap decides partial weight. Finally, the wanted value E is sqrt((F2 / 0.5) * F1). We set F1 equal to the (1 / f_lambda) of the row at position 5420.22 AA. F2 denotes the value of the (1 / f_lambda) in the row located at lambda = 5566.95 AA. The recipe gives 0.181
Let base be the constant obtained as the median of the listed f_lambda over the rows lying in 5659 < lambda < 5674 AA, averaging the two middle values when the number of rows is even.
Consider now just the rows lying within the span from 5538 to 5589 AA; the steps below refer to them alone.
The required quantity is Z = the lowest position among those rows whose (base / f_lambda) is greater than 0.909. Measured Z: 5538.82 AA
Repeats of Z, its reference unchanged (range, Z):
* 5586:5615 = 5595.22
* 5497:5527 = 5498.16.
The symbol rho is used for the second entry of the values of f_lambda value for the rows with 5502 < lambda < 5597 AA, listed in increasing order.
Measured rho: 6.767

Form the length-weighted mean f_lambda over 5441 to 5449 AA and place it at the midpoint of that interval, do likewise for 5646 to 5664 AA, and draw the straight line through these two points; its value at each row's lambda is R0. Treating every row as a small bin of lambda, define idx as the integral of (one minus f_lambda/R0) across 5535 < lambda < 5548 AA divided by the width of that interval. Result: -0.02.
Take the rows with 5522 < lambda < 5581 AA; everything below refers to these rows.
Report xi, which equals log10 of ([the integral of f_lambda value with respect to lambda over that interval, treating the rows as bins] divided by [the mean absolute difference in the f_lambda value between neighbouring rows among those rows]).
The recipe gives 2.87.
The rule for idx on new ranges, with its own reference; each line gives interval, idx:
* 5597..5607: -0.02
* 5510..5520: 0.05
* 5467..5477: 0.03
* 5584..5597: -0.07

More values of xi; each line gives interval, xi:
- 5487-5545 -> 3.00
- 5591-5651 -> 3.03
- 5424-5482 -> 3.07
